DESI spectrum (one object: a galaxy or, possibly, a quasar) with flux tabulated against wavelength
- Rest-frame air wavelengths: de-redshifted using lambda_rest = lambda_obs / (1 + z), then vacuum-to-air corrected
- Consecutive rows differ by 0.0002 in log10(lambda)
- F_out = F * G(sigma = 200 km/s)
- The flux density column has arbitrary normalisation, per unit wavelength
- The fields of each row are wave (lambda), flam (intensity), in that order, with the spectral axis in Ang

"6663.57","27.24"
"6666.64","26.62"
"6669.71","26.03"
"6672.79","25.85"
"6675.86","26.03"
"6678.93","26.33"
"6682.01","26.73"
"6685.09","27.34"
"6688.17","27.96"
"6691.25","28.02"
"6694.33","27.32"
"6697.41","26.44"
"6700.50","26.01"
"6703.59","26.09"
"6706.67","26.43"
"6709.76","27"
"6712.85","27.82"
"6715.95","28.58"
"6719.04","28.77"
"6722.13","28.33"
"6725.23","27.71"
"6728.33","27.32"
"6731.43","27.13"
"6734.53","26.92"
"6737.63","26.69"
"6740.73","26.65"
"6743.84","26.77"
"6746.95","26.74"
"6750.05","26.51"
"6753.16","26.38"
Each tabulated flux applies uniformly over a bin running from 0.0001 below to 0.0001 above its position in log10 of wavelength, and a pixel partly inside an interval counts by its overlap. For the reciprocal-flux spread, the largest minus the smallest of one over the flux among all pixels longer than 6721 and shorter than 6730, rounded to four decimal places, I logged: 0.0013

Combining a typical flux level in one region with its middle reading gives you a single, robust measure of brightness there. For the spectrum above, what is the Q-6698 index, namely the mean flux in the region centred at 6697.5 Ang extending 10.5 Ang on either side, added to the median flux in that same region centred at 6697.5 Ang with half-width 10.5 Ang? 53.3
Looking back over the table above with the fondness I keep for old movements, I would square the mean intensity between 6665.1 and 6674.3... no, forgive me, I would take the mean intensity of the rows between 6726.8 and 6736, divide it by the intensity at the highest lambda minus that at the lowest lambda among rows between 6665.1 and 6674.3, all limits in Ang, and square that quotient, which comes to 1241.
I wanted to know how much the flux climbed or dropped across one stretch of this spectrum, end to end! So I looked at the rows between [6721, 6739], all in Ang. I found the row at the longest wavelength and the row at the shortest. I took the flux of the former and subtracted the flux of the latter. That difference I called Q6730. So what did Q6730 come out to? -1.6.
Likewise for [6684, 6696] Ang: 0.0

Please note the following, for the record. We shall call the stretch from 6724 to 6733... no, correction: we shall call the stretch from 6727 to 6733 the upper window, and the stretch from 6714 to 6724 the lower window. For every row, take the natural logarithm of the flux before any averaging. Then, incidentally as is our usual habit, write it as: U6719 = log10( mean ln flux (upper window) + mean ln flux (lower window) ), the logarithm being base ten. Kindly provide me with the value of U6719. 0.823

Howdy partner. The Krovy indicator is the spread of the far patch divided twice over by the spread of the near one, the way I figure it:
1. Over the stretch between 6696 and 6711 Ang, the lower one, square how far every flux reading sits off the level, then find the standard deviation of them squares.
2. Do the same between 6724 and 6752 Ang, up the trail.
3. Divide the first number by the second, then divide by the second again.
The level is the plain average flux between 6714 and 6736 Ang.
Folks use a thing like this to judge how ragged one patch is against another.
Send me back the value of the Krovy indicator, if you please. 3.3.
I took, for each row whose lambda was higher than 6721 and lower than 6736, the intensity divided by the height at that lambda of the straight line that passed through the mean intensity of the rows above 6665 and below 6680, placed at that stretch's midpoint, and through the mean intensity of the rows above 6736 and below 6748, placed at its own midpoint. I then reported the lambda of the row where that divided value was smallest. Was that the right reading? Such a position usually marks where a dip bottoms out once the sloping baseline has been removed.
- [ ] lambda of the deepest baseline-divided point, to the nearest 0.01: 6734.53 Ang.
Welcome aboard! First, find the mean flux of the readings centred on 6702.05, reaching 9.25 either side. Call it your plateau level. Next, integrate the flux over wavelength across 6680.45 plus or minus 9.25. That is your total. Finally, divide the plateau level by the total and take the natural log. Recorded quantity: -2.92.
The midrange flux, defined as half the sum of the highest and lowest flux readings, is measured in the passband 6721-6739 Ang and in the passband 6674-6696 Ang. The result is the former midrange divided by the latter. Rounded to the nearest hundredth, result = 1.02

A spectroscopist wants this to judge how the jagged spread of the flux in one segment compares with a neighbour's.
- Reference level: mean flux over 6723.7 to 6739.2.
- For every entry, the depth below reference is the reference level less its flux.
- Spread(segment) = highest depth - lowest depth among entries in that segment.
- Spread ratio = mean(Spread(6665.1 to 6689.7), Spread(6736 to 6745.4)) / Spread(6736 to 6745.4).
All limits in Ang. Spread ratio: 9.3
